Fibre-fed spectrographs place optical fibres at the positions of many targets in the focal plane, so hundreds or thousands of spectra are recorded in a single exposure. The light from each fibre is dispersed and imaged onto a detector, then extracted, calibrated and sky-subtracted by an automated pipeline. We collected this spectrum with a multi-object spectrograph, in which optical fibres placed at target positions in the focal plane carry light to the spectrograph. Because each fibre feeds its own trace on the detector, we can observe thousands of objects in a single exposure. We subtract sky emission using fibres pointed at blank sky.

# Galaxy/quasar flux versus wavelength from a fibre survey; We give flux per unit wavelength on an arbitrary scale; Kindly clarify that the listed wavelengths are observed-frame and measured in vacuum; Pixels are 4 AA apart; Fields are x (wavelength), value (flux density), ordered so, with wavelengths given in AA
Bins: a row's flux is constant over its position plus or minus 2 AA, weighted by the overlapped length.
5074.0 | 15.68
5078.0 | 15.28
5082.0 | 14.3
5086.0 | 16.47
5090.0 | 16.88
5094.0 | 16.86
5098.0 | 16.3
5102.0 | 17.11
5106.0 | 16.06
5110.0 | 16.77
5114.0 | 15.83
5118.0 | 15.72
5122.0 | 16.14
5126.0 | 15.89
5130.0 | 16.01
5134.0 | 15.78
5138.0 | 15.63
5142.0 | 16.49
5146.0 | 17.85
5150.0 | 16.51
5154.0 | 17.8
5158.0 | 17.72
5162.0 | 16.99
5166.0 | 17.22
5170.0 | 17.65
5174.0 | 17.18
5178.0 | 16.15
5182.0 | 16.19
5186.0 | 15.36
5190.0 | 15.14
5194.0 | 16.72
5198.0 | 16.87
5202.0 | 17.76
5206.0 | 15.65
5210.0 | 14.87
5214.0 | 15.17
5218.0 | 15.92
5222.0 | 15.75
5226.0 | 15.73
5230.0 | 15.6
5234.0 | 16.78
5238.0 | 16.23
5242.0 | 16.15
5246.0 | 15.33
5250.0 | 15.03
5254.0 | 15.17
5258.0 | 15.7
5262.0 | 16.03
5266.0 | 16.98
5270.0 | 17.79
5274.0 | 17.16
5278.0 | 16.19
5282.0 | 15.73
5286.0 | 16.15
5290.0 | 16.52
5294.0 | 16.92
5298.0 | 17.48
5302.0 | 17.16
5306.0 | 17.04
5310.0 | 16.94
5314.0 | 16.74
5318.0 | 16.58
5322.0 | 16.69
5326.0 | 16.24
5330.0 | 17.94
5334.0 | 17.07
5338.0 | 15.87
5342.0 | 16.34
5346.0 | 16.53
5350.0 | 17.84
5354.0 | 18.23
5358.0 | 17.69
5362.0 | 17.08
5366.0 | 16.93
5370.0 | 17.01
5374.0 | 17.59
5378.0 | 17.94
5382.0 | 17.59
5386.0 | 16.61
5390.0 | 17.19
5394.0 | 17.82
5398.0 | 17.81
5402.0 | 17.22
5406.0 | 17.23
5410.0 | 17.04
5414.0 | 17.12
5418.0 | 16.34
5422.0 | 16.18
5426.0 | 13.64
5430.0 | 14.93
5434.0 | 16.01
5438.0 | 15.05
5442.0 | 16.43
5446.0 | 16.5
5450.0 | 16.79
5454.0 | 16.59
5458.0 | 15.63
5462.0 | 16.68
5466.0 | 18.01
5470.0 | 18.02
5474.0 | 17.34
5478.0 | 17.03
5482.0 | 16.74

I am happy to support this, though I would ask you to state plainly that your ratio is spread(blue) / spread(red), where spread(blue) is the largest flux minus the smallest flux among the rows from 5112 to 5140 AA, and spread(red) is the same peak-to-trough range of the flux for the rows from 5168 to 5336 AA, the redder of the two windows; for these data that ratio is 0.17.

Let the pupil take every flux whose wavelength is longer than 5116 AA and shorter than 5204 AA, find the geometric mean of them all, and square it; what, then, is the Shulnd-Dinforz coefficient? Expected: 274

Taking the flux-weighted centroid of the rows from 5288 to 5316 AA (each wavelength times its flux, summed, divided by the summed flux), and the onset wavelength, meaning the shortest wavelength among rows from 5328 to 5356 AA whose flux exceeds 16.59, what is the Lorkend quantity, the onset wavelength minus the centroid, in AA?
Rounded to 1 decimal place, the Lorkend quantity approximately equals 28.0 AA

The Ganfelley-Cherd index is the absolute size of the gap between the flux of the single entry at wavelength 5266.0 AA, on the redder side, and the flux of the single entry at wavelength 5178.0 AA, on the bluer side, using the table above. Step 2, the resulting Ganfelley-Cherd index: 0.8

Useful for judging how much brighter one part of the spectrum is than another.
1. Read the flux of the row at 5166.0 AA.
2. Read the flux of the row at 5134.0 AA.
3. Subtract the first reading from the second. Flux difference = -1.4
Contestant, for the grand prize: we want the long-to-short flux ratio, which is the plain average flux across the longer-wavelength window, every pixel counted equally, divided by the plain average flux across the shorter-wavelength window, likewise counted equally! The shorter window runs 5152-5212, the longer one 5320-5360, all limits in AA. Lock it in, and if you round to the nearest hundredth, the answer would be 1.03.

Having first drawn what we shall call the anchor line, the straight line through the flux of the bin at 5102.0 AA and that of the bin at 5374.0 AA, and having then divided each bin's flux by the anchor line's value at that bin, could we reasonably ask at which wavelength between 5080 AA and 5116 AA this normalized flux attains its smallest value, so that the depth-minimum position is 5082.0 AA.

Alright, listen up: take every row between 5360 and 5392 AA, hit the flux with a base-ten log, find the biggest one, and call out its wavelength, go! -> 5378.0 AA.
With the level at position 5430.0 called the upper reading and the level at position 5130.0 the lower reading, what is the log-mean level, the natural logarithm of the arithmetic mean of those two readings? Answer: 2.74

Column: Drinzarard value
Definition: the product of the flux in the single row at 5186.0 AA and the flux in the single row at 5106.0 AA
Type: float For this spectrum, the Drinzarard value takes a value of 247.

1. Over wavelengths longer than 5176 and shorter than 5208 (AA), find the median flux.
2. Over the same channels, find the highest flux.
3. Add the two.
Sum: 33.9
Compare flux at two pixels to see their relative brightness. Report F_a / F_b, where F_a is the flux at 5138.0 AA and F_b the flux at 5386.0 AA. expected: 0.94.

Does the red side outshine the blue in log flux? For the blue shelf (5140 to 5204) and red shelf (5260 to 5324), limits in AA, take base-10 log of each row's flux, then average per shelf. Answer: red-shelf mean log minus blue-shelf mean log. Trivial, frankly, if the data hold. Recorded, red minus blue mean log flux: -0.002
